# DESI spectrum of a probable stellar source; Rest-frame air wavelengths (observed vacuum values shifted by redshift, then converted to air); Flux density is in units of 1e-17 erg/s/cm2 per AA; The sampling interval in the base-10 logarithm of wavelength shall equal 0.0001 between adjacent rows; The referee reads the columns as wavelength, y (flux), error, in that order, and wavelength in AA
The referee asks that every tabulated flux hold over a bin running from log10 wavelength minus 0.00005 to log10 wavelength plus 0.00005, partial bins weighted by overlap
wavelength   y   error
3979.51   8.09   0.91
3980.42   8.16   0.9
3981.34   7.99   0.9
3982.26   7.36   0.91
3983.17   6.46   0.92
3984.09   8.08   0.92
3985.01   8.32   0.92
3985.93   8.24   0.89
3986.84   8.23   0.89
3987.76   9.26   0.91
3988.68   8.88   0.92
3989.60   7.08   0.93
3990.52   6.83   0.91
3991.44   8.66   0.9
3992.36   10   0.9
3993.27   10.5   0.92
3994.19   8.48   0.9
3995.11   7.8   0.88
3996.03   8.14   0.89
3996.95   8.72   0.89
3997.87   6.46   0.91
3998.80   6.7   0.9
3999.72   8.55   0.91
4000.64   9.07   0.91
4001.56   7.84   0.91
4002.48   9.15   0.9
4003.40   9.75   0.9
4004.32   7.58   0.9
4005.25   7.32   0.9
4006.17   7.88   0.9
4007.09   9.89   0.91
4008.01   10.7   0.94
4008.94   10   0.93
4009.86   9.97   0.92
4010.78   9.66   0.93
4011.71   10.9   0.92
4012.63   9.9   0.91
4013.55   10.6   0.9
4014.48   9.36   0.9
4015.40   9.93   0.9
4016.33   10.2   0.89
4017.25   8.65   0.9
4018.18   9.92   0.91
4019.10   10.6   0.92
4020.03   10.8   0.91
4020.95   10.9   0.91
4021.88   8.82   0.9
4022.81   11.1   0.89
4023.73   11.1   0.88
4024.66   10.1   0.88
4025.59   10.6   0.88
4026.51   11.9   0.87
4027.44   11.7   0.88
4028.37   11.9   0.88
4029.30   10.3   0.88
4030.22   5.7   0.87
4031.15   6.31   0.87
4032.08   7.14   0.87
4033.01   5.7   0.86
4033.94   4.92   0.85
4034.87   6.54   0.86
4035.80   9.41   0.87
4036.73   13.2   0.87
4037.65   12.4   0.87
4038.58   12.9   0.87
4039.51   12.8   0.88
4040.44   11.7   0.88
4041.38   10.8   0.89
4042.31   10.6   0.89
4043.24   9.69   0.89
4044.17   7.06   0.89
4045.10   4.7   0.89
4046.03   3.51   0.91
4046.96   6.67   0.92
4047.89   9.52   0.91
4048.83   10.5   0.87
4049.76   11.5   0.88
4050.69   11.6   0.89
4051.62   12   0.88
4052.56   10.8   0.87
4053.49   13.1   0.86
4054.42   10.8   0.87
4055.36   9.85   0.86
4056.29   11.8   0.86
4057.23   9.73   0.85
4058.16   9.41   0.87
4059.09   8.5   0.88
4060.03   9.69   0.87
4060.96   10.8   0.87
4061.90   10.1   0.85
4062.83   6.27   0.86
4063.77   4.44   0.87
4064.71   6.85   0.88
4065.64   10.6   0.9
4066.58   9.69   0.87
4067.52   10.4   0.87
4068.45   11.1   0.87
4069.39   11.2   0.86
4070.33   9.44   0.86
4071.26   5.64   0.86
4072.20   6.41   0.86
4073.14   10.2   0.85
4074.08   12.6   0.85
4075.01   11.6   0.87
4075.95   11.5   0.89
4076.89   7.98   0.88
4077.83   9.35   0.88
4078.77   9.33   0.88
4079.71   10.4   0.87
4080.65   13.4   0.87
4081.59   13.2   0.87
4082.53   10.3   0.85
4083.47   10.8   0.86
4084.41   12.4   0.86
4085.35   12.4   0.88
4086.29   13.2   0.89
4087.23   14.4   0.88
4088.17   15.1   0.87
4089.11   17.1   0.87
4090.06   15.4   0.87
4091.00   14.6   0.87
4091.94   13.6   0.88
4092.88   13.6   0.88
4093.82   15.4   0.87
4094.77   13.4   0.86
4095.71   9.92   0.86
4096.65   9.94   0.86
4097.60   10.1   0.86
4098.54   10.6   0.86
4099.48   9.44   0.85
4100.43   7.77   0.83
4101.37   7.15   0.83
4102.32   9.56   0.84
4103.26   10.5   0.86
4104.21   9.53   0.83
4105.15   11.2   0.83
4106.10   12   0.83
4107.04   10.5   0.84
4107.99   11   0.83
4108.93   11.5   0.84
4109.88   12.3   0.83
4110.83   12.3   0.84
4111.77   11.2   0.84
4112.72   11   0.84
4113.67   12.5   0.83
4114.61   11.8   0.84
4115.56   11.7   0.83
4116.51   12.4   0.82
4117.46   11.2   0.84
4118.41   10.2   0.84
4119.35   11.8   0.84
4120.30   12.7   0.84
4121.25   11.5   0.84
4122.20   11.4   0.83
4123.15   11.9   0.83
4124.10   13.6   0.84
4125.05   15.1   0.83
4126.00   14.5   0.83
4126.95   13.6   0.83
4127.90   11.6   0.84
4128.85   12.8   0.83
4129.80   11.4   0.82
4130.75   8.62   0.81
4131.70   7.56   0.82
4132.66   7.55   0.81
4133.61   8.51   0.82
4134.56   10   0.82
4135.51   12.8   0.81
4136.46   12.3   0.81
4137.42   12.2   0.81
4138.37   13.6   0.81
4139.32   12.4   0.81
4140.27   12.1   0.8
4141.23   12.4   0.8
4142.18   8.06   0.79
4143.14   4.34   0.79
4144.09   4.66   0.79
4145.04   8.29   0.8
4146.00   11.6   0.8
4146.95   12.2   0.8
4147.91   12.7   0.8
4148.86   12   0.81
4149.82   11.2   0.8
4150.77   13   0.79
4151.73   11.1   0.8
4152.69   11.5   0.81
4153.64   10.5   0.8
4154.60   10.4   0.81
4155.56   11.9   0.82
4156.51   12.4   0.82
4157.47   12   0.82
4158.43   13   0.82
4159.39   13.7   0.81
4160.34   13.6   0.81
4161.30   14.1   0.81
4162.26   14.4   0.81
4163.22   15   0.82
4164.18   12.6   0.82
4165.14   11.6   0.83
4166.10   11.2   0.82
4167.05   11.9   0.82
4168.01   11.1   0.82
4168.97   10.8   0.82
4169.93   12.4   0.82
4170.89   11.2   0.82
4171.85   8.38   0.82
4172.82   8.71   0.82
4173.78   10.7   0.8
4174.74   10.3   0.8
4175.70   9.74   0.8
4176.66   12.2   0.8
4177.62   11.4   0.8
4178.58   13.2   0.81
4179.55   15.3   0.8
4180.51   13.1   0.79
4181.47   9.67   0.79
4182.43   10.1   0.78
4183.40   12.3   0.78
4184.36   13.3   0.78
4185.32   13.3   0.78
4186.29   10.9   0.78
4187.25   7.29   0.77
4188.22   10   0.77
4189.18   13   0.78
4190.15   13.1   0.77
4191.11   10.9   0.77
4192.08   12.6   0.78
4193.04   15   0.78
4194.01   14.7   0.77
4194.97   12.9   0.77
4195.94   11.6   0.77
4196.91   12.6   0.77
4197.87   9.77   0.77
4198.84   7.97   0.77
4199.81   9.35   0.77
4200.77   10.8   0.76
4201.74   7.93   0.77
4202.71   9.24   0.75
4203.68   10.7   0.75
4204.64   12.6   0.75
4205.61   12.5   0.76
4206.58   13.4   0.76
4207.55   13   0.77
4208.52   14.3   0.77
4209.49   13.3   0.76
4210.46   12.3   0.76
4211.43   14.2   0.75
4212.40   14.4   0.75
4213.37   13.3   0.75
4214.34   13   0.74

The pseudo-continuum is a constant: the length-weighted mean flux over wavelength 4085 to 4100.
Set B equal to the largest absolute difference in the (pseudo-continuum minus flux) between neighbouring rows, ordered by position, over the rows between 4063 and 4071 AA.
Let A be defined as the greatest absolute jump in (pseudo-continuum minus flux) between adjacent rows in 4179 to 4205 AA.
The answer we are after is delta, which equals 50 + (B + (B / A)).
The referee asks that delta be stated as 54.8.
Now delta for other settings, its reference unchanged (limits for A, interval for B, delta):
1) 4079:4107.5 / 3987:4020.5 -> 52.9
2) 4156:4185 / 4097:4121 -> 53.1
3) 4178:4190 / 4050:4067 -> 54.9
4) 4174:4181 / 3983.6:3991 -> 52.5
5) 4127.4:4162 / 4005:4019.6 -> 52.5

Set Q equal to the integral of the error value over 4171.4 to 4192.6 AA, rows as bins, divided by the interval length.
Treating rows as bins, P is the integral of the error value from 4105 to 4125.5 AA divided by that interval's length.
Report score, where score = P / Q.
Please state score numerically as 1.06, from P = 0.835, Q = 0.789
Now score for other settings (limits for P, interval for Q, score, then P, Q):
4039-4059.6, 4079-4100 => 1.02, 0.881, 0.868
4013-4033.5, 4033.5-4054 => 1.01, 0.889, 0.882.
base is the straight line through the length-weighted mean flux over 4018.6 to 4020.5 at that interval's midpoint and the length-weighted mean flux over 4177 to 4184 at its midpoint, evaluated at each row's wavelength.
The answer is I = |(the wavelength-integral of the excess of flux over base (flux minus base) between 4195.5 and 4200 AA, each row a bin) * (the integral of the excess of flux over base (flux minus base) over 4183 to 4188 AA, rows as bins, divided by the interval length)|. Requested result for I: 8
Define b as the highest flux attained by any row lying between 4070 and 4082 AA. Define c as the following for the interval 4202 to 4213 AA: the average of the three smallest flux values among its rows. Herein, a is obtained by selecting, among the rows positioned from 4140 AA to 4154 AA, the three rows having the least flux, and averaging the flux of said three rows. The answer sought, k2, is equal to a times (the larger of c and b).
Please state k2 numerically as 76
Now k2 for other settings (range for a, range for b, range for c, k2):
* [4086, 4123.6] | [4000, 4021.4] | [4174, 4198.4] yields 89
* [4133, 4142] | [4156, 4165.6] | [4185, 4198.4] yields 153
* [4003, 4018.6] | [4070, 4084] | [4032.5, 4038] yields 102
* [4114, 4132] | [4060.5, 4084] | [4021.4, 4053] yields 118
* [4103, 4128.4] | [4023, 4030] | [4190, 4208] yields 120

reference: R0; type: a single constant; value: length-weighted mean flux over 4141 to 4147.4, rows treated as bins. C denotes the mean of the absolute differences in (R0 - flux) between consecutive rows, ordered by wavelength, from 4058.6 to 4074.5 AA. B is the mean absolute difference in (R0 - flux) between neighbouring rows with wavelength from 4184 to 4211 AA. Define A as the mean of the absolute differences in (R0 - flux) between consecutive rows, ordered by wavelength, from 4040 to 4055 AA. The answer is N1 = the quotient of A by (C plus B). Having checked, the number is 0.44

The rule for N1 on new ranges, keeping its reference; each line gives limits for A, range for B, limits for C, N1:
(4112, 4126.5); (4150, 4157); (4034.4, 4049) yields 0.38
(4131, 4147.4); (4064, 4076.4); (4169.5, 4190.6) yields 0.47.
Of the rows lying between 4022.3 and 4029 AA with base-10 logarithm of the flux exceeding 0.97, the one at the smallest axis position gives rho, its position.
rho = 4022.81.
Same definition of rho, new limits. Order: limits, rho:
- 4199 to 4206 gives 4199.81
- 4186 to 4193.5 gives 4186.29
